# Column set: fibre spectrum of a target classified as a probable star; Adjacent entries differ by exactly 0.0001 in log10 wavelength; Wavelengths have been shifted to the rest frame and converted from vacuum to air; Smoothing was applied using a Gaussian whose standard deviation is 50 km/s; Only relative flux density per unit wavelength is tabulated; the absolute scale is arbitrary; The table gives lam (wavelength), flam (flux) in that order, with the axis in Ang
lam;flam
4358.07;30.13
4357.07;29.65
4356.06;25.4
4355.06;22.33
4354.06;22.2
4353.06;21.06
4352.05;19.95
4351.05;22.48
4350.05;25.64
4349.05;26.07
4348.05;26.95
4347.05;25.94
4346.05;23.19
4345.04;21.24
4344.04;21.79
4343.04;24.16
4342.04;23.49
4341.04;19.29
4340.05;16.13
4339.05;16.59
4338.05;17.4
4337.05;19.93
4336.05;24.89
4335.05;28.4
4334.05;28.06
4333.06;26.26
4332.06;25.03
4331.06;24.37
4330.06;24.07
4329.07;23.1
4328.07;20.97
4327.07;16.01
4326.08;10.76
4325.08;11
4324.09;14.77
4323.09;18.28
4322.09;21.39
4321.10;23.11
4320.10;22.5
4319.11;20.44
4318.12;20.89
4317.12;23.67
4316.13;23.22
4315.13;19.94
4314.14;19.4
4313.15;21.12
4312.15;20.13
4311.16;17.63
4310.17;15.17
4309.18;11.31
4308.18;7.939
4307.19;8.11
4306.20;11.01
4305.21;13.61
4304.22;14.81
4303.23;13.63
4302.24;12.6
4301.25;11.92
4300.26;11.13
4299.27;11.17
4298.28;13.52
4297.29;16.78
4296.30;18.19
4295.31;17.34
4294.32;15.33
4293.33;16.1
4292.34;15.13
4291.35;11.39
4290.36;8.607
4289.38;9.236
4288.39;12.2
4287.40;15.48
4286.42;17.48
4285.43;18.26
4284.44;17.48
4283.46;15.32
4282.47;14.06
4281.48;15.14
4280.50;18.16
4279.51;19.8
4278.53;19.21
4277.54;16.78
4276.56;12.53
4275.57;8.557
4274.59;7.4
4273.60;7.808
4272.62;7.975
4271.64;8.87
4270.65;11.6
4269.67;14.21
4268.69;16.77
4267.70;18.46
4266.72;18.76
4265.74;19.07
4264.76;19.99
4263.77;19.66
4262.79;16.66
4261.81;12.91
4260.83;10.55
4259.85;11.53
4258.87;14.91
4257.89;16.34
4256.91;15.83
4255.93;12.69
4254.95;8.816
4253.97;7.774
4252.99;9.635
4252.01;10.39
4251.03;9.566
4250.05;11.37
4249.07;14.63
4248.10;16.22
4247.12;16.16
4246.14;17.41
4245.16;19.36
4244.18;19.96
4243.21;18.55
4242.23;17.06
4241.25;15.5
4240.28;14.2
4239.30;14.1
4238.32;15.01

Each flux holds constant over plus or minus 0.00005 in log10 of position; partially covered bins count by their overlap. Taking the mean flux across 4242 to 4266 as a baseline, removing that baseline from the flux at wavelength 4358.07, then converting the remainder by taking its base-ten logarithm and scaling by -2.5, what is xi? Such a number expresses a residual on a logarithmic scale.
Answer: -3.0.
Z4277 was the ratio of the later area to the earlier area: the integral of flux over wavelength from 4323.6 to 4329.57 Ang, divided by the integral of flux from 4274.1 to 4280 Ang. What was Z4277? 1.16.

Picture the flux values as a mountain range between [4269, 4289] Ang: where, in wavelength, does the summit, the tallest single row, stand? 4279.51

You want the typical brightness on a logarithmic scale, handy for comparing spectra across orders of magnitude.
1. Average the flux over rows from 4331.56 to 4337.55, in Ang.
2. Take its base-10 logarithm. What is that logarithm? 1.41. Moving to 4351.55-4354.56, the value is 1.32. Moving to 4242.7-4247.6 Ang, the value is 1.26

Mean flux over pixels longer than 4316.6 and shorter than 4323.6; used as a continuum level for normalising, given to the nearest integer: 21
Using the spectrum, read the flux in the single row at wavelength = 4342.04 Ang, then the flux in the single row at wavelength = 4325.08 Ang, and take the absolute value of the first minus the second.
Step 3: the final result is 12.5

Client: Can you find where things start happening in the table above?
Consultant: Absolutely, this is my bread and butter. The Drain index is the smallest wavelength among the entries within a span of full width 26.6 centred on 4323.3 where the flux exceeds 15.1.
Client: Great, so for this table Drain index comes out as 4310.17 Ang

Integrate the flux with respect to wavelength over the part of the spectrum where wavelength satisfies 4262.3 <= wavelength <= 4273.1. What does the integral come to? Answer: 169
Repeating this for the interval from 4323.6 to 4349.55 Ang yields 559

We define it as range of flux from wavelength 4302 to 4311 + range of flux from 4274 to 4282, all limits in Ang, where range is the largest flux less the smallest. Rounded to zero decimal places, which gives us 20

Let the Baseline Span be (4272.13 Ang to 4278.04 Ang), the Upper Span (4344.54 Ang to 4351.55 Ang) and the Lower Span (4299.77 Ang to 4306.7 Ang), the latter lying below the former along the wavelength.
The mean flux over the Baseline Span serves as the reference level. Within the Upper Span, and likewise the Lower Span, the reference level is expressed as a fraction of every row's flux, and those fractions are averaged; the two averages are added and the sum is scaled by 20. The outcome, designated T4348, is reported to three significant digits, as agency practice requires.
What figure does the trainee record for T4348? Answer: 24.6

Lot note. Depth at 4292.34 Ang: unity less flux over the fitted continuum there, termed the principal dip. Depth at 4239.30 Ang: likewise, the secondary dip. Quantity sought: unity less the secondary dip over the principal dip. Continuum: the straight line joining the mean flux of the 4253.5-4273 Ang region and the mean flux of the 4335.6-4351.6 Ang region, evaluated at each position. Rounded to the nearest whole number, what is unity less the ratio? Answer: 3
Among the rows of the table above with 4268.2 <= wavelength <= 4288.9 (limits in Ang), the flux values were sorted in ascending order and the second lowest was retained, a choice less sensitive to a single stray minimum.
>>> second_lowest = 7.808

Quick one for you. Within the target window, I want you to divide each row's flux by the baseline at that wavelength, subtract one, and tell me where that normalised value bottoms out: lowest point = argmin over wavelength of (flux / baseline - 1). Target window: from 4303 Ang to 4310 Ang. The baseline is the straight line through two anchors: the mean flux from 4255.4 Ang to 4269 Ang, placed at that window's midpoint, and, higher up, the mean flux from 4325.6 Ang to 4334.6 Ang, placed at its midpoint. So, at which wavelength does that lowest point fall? 4308.18 Ang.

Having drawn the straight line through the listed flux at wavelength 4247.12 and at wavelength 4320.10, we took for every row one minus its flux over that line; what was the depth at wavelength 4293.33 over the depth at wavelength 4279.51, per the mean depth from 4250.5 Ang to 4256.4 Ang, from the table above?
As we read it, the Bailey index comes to -11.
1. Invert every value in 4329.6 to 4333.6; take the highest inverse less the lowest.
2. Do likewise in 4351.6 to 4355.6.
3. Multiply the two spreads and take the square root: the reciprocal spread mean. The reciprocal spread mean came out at 0.004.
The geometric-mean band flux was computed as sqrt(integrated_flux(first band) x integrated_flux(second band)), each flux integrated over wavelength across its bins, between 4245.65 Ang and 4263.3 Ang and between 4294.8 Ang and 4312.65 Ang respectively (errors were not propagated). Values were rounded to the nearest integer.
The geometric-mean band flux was 236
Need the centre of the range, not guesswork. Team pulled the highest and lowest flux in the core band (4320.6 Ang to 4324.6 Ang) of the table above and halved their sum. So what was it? 18.9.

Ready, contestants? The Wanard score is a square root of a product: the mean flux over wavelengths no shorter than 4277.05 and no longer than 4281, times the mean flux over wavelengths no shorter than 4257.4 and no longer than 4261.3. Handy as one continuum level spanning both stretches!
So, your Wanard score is 15.7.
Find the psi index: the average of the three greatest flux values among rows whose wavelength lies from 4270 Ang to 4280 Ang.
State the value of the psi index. 18.6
